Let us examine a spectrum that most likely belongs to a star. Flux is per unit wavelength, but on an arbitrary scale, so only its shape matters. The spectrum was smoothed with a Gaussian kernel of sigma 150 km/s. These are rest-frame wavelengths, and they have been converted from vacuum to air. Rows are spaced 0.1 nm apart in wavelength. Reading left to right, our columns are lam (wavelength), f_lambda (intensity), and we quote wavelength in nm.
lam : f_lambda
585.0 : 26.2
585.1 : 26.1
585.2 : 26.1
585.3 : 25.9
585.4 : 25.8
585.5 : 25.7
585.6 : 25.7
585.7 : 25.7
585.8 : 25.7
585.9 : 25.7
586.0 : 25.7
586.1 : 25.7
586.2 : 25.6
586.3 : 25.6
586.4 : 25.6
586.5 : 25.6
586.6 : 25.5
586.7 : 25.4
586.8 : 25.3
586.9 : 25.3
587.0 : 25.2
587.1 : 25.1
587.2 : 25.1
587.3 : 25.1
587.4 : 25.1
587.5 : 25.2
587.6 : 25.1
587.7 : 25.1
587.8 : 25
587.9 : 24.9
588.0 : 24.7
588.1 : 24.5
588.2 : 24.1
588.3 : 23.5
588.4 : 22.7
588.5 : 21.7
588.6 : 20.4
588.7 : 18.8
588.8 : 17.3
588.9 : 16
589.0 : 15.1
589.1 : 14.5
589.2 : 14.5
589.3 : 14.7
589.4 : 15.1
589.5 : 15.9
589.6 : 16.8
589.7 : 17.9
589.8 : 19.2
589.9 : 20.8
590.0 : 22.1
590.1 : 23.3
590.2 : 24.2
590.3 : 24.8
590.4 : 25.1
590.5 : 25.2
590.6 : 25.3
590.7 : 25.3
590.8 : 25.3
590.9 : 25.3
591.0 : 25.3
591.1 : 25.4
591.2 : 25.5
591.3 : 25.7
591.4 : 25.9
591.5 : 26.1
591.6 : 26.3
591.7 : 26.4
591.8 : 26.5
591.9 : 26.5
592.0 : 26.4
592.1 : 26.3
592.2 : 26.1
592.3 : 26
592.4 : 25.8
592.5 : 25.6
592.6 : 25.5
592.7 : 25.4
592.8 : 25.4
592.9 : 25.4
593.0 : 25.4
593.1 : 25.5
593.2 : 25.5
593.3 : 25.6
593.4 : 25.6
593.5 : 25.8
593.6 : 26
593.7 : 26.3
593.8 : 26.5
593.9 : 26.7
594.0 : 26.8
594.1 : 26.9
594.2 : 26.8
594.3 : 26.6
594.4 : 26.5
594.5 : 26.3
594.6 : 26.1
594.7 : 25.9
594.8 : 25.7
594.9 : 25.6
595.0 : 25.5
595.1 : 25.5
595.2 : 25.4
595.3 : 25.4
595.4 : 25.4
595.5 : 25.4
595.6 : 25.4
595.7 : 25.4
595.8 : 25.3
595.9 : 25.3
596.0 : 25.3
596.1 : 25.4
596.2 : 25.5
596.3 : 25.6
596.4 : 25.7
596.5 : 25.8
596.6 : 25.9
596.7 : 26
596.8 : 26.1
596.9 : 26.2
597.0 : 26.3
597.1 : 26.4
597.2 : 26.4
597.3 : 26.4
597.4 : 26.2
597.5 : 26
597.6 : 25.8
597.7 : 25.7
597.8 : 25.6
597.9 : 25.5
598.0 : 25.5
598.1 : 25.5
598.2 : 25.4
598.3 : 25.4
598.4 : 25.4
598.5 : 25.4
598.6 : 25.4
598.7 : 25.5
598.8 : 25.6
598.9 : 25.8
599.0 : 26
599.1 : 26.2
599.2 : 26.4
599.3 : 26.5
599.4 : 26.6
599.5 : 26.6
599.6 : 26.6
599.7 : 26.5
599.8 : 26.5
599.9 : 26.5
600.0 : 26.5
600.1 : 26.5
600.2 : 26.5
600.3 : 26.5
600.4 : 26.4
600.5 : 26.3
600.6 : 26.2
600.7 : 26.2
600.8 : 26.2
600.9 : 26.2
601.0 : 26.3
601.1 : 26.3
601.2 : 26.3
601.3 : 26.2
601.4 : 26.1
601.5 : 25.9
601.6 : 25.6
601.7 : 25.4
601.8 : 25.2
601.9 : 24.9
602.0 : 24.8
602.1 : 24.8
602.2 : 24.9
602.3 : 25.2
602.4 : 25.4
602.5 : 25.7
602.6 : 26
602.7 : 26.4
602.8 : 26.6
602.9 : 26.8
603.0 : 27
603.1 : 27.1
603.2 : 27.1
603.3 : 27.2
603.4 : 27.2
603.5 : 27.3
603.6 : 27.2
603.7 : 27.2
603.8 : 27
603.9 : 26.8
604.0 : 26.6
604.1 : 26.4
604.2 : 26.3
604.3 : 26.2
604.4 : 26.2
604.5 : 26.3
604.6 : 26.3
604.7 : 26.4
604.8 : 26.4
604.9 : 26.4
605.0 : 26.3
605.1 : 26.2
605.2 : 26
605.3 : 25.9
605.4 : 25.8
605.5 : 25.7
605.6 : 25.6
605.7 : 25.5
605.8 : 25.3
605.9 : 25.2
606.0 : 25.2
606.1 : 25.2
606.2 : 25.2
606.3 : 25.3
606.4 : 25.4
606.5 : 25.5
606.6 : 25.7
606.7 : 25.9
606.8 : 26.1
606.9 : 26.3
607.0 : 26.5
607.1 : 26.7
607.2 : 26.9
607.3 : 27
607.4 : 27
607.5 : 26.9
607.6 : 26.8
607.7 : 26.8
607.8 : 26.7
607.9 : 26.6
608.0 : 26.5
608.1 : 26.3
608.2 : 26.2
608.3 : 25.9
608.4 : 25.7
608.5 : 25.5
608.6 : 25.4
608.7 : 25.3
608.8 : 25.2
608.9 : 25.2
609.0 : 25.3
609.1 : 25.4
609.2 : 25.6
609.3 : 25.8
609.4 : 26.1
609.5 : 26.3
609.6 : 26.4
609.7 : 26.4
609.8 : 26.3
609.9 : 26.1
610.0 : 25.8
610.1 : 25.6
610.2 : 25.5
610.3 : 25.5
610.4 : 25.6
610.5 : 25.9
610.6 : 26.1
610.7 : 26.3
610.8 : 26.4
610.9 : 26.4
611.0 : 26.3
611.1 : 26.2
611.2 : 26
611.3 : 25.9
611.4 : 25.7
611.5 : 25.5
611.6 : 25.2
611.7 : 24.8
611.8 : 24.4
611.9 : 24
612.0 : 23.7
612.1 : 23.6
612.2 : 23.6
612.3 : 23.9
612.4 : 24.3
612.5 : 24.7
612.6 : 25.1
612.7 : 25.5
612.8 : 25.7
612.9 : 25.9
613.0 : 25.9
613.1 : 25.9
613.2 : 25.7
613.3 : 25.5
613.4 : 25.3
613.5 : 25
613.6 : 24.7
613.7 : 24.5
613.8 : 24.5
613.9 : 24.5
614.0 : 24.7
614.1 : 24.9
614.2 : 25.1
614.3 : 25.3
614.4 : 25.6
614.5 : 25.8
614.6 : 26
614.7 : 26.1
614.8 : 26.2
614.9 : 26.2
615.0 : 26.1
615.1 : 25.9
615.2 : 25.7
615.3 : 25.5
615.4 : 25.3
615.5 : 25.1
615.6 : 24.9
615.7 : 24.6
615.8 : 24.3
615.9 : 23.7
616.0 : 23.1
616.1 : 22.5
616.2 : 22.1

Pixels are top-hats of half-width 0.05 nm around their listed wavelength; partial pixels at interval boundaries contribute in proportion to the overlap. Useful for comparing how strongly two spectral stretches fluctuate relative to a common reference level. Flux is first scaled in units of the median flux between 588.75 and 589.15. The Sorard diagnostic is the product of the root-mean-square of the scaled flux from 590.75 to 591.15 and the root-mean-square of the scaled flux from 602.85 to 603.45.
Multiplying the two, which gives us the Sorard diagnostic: 2.83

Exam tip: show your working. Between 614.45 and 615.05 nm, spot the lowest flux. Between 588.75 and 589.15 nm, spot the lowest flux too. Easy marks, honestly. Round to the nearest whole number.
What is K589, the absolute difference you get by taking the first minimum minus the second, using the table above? 11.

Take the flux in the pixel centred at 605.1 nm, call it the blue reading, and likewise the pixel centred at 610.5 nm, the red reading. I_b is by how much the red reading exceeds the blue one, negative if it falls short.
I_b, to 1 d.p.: -0.3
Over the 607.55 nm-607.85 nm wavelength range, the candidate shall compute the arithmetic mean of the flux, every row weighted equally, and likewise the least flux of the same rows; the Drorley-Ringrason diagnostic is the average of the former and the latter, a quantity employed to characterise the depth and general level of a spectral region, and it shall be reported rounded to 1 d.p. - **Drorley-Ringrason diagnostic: 26.7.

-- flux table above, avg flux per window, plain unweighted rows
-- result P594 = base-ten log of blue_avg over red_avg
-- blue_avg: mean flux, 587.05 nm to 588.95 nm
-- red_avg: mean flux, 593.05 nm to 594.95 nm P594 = -0.05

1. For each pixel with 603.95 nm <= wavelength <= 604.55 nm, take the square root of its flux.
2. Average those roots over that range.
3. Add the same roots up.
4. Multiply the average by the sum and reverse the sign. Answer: -158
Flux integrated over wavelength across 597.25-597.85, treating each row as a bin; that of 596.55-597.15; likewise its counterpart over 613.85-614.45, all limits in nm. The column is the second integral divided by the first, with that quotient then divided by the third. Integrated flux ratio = 0.0671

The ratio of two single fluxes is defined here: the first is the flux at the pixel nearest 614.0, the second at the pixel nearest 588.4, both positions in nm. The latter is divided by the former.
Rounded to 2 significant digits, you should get 0.92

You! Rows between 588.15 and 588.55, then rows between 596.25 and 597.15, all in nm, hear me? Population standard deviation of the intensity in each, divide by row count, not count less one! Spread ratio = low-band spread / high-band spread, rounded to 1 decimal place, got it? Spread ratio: 3.5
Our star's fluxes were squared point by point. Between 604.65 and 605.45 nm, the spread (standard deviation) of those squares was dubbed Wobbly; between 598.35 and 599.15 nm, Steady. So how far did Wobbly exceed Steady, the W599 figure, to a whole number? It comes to -3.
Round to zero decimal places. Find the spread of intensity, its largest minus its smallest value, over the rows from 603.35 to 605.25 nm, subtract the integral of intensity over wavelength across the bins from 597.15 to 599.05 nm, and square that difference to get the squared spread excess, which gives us 2261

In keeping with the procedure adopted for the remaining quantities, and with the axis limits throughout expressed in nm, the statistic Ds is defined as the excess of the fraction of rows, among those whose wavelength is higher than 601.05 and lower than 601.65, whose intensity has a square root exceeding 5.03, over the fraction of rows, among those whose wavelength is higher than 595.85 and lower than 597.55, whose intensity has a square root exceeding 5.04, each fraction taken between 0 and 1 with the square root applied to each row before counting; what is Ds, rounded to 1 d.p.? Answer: 0.2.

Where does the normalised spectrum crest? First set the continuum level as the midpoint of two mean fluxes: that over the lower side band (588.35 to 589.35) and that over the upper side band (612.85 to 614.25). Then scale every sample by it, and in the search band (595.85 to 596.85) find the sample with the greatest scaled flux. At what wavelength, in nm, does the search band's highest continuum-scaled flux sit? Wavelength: 596.8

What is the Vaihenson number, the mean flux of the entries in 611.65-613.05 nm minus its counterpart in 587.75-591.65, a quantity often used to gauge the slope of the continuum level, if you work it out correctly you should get 2.7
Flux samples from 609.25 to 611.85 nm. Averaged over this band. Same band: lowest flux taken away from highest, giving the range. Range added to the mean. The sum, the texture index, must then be 27.9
